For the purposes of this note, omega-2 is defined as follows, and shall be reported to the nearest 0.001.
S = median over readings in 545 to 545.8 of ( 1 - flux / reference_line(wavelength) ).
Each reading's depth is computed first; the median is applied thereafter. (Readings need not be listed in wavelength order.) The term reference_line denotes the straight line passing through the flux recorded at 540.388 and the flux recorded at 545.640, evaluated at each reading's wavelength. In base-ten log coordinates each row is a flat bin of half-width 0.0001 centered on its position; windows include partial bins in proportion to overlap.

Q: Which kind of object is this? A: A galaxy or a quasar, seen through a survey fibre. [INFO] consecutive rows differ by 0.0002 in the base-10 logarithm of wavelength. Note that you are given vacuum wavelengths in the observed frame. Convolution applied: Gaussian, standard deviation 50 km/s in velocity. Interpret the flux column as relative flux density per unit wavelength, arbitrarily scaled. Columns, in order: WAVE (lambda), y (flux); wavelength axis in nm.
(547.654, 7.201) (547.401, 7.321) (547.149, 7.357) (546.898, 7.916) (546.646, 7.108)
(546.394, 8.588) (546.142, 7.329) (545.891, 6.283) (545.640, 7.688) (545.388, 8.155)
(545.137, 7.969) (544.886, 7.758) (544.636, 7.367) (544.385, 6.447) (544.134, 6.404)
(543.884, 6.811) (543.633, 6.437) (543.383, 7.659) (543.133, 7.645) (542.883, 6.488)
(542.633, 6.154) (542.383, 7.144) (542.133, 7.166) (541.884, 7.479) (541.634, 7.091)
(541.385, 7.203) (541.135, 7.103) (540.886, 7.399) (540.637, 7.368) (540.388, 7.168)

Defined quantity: -0.043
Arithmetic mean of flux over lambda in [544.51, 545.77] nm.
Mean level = 7.8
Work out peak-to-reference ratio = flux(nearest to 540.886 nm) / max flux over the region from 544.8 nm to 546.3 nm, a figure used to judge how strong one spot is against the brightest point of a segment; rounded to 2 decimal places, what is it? 0.91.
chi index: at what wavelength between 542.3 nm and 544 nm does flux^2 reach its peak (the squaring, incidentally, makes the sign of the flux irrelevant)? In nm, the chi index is 543.383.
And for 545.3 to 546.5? 546.394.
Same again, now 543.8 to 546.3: 545.388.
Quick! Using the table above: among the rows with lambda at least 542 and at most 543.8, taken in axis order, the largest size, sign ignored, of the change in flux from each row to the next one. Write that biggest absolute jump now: 1.2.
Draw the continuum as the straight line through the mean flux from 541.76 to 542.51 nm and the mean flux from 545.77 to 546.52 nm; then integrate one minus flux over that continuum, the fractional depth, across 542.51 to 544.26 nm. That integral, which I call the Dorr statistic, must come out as 0.121 nm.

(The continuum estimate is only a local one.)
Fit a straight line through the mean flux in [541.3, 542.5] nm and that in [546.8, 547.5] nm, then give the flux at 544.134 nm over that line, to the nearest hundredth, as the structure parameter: 0.87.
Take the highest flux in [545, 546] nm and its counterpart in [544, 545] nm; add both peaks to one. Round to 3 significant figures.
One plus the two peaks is 16.9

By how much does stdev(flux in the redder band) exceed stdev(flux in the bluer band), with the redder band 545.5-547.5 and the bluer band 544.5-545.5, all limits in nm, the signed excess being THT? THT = 0.33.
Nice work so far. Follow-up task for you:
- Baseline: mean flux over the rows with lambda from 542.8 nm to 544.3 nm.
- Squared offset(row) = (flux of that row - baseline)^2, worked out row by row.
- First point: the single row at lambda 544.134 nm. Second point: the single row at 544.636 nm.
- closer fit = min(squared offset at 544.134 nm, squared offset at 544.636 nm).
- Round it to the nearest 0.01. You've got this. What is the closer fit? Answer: 0.21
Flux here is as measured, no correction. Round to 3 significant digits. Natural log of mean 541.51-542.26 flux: 1.98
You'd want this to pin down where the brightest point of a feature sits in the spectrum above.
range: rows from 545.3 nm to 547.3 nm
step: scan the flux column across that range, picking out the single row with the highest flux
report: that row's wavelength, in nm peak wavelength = 546.394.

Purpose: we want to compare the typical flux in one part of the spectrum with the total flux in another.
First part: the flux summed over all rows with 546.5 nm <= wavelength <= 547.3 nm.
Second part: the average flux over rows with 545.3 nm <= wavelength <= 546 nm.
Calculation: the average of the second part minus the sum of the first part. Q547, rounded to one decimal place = -15.0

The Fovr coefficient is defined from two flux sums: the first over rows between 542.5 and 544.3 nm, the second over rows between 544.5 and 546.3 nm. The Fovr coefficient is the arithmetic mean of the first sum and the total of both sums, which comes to 74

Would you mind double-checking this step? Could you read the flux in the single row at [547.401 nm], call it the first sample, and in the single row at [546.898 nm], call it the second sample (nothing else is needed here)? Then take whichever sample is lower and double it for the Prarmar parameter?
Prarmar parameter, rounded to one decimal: 14.6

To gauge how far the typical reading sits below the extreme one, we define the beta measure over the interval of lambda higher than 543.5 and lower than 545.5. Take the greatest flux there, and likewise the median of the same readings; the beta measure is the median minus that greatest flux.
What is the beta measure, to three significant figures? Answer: -1.07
